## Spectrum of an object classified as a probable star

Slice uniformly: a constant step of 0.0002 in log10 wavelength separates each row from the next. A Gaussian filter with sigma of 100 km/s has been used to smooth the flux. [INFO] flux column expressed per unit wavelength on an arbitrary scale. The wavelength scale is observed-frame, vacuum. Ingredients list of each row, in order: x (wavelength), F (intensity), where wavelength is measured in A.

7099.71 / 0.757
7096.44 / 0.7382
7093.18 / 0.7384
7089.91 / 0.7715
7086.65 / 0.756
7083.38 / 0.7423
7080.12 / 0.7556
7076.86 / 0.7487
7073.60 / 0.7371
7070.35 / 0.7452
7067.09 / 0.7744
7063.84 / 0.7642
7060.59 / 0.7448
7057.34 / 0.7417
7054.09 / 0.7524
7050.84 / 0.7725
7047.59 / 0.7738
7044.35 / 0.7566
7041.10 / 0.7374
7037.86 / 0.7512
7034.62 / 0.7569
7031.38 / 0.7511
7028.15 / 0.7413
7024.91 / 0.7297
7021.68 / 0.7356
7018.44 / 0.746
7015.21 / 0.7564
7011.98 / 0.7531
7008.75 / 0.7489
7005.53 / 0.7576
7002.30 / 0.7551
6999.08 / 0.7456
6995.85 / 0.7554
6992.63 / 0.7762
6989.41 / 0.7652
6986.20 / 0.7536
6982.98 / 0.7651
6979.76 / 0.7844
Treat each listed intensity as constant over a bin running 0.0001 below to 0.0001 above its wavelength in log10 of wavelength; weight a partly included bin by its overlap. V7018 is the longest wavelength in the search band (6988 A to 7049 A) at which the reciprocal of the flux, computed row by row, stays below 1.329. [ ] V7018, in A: 7047.59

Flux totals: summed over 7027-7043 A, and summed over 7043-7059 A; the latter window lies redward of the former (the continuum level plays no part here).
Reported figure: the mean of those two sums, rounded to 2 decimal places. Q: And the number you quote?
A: 3.77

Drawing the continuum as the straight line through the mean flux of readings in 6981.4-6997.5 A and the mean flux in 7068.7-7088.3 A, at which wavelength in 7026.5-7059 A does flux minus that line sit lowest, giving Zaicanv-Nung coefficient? 7041.10 A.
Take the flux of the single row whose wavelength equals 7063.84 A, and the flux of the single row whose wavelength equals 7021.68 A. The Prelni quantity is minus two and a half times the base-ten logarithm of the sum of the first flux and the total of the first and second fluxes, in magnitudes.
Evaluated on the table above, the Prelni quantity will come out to -0.8872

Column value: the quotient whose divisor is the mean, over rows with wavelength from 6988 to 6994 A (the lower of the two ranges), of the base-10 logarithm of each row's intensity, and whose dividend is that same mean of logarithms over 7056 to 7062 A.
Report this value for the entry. 1.14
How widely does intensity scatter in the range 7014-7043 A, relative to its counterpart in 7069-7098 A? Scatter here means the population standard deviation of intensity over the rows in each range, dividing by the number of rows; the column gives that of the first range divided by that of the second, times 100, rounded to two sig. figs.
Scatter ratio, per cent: 85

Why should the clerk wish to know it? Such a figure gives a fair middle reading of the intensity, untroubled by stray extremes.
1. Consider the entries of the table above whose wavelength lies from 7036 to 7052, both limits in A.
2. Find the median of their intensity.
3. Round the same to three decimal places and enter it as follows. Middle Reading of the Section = 0.757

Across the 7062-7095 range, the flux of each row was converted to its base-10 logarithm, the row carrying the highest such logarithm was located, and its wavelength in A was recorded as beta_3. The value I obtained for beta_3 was 7067.09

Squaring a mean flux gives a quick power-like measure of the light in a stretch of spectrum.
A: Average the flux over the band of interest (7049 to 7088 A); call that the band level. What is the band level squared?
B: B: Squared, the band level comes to 0.567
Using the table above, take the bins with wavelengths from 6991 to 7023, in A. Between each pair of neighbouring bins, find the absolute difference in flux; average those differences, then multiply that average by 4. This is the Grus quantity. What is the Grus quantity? 0.0354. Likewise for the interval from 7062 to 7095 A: 0.0629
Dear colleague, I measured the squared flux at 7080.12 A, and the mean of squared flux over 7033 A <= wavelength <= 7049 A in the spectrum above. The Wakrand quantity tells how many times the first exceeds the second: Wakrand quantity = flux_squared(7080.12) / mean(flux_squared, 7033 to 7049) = 1.00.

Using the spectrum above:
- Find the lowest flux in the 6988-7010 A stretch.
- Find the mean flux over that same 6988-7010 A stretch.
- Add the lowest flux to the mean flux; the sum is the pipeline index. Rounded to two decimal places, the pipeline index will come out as 1.50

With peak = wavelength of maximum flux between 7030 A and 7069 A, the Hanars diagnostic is 7067.09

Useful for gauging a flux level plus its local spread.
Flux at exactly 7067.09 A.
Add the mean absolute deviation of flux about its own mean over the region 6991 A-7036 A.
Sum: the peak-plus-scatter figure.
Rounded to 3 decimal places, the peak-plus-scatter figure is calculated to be 0.783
